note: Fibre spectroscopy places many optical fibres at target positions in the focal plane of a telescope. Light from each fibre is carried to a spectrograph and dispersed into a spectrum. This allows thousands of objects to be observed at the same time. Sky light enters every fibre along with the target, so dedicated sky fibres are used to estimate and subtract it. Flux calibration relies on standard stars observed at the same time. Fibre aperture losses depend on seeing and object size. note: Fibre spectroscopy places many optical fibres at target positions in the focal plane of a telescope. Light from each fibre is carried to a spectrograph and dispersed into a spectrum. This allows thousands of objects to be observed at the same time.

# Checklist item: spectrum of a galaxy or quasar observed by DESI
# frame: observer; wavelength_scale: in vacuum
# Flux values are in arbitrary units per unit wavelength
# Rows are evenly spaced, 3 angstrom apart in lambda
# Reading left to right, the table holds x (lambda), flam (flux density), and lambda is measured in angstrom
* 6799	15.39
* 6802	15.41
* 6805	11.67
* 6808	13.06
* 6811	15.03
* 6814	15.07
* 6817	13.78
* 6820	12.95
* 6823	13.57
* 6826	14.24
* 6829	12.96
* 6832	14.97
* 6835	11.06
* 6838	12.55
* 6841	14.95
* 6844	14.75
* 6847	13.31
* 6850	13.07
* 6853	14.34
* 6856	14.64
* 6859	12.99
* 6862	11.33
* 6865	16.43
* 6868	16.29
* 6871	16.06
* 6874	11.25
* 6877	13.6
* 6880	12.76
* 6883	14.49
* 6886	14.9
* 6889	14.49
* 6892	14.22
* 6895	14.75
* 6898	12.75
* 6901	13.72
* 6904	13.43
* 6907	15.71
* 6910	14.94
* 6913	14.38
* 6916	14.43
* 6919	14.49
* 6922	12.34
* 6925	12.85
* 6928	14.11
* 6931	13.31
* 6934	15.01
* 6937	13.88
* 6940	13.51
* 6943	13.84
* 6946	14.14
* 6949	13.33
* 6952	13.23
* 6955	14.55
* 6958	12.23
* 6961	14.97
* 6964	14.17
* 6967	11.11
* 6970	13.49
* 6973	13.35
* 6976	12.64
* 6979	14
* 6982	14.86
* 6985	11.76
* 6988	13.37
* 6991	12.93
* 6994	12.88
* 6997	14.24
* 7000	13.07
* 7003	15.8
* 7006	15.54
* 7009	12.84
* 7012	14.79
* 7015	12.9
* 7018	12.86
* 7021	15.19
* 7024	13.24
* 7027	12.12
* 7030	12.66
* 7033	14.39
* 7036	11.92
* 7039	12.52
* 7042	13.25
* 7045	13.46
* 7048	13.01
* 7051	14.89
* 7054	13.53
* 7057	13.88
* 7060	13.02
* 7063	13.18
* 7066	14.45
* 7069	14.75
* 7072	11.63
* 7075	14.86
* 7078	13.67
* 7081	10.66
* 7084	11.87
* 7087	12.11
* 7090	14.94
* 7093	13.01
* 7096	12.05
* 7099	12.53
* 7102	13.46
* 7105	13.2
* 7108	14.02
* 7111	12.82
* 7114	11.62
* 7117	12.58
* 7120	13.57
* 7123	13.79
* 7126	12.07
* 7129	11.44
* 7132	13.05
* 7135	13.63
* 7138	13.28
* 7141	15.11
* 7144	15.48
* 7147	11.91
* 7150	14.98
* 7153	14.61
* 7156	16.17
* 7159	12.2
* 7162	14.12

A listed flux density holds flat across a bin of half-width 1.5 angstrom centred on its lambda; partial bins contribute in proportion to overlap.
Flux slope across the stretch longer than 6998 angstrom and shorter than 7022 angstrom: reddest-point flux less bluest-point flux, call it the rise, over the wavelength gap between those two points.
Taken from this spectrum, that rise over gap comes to 0.10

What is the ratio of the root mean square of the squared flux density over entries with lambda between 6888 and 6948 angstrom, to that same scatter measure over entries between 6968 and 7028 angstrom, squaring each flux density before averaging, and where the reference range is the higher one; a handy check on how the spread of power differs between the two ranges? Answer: 1.05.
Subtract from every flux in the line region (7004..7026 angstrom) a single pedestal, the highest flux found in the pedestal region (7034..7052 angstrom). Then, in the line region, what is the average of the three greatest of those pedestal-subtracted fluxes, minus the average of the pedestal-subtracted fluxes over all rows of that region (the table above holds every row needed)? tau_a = 1.26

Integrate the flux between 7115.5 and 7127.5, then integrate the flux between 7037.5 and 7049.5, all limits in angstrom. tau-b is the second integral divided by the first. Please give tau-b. 1.0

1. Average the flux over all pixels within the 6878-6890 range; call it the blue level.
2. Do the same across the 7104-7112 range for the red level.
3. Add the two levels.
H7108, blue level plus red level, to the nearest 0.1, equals 27.5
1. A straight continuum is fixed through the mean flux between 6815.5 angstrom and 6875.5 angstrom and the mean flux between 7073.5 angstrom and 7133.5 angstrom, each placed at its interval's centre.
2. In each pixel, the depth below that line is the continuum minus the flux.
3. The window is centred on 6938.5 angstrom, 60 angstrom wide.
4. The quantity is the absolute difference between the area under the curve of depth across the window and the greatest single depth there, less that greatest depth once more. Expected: 18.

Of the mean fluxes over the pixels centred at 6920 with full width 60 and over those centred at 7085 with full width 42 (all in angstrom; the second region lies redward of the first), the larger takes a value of 14.0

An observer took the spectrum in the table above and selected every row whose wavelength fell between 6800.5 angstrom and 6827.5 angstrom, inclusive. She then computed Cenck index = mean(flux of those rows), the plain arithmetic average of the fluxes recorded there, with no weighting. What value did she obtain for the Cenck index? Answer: 13.9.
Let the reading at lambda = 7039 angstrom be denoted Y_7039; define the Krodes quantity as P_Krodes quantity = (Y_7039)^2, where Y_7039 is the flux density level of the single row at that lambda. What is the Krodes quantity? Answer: 157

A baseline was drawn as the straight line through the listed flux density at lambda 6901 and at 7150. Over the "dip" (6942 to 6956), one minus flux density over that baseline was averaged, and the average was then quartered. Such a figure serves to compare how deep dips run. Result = 0.003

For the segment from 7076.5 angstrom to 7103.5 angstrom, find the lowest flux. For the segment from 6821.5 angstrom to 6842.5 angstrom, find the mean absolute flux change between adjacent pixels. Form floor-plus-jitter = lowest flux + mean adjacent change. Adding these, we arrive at 12.6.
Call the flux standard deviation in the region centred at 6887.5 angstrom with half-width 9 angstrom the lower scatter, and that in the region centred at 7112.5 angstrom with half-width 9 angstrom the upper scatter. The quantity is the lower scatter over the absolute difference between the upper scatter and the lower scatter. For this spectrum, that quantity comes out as 12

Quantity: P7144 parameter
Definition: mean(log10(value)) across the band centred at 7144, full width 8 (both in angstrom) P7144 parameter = 1.15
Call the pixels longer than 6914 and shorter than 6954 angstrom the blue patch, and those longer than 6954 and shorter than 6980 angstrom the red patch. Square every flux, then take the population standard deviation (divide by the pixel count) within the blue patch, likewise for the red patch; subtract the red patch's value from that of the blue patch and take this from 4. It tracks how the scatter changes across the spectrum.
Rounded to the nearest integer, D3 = 15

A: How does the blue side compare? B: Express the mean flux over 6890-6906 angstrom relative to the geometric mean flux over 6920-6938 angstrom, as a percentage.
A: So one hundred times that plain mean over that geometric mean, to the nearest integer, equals 102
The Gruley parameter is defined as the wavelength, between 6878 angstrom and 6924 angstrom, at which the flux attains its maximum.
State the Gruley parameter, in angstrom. 6907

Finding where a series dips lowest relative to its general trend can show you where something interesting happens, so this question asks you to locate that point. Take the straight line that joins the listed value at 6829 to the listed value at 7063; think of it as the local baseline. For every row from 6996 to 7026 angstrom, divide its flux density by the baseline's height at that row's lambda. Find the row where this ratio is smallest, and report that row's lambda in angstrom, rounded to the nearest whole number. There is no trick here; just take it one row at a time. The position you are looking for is 7009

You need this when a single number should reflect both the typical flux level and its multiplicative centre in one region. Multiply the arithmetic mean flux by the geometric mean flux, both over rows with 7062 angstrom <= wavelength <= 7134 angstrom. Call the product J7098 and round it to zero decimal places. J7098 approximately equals 168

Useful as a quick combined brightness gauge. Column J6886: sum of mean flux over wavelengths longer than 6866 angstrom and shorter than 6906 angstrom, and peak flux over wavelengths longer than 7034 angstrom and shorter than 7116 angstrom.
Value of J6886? 29.0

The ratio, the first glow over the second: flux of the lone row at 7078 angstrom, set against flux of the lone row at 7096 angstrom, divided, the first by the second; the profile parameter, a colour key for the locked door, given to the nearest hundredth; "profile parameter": 1.13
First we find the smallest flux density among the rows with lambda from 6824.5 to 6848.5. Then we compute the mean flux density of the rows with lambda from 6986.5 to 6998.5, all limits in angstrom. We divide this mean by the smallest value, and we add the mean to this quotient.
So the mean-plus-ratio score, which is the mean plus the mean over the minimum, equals 14.6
